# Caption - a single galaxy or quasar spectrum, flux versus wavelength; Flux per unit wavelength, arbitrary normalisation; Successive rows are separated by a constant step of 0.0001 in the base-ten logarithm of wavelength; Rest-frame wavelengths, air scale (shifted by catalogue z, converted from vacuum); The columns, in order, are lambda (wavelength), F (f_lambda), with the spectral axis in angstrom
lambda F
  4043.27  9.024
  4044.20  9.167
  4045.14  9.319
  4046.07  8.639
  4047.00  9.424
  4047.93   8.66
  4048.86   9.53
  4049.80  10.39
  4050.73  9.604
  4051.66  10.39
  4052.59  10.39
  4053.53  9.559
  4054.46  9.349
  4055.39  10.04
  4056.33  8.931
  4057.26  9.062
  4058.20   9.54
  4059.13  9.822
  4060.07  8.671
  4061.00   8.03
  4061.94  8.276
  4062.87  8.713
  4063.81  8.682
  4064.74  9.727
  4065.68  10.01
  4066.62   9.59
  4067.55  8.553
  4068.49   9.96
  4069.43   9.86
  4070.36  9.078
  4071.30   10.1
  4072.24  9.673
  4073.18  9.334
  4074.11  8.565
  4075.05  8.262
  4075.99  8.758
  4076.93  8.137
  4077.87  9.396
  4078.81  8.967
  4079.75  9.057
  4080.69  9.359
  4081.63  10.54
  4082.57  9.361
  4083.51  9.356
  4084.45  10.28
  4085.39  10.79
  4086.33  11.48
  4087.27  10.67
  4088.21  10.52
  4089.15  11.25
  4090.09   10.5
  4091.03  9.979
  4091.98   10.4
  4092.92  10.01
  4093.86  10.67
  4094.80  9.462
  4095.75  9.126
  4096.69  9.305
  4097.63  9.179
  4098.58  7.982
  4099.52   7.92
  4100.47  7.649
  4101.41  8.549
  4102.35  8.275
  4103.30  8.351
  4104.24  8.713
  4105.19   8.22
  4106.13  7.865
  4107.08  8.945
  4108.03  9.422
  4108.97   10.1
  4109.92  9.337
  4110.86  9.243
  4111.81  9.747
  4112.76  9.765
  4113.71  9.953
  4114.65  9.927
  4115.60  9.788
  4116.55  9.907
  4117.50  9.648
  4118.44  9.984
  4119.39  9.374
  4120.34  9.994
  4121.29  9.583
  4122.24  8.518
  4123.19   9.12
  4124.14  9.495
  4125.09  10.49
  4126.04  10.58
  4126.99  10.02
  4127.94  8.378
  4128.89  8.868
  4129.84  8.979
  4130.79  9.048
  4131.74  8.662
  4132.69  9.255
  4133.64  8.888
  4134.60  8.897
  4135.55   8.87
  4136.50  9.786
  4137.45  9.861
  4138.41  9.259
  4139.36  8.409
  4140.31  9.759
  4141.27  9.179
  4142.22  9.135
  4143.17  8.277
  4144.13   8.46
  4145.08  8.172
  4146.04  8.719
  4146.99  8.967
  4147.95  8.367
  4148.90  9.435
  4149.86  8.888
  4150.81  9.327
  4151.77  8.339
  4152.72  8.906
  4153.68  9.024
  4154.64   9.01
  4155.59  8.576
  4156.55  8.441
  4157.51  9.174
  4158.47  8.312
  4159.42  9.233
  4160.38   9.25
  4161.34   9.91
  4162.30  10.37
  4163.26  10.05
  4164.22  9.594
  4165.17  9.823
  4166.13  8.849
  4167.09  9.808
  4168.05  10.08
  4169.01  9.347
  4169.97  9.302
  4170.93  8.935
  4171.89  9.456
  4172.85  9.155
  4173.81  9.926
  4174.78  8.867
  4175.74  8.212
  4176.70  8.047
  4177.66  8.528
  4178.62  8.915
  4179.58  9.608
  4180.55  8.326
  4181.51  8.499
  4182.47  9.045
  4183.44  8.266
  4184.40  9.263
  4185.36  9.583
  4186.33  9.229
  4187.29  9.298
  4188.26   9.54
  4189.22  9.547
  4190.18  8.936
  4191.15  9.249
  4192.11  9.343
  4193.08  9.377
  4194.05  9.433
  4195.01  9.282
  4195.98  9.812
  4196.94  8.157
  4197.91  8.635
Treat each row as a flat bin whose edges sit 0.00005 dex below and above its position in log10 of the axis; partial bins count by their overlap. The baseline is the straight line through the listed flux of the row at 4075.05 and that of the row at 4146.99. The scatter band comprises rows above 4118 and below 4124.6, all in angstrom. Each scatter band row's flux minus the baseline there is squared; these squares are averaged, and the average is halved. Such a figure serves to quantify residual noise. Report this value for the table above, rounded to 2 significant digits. 0.38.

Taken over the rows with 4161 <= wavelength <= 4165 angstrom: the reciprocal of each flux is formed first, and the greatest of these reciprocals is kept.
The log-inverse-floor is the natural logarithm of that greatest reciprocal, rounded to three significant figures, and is -2.26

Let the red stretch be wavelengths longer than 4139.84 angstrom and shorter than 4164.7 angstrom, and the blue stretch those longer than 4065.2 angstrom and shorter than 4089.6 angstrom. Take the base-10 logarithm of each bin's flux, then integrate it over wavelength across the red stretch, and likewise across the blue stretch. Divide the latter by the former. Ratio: 1.01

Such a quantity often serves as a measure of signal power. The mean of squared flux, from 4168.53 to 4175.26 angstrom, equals 86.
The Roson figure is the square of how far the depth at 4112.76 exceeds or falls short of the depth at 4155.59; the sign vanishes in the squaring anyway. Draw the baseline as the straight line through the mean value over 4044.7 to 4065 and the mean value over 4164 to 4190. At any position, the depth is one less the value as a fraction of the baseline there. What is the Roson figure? 0.015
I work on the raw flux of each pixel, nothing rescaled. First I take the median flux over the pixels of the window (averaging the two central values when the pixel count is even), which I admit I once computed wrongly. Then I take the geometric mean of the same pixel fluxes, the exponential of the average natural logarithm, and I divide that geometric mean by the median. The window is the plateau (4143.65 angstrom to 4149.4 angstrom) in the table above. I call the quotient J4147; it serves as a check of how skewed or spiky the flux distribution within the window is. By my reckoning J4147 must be 1.01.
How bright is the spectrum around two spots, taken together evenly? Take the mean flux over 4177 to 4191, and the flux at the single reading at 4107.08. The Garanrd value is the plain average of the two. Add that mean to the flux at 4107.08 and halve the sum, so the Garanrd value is 9.0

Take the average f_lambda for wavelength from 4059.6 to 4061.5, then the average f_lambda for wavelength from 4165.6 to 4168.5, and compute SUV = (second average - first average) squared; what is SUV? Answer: 1.5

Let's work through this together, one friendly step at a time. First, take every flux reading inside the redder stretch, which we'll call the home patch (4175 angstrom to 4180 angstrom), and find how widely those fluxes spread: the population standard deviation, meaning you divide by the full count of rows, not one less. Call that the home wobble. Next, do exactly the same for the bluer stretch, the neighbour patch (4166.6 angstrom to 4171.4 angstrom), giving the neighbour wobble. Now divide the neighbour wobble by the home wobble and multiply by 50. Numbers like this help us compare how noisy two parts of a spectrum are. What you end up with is 36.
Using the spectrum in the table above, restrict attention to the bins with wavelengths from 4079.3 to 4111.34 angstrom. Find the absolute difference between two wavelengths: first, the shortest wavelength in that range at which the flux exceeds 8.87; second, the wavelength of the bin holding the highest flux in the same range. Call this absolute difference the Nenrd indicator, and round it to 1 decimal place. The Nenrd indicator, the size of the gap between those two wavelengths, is 6.6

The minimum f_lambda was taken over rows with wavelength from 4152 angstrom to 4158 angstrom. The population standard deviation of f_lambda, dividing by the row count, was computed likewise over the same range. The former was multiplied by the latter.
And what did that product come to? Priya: 2.2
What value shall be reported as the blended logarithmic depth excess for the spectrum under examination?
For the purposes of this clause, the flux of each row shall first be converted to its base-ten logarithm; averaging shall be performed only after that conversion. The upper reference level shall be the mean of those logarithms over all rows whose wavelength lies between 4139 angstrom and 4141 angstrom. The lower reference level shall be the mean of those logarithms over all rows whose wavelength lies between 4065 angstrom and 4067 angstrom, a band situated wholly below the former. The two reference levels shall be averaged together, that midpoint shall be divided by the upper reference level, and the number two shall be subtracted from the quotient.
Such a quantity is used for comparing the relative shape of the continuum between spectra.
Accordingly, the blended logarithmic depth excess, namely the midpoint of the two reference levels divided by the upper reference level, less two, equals -0.98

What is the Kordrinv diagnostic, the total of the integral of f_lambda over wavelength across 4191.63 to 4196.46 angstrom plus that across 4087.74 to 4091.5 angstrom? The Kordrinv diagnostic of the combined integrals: 85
